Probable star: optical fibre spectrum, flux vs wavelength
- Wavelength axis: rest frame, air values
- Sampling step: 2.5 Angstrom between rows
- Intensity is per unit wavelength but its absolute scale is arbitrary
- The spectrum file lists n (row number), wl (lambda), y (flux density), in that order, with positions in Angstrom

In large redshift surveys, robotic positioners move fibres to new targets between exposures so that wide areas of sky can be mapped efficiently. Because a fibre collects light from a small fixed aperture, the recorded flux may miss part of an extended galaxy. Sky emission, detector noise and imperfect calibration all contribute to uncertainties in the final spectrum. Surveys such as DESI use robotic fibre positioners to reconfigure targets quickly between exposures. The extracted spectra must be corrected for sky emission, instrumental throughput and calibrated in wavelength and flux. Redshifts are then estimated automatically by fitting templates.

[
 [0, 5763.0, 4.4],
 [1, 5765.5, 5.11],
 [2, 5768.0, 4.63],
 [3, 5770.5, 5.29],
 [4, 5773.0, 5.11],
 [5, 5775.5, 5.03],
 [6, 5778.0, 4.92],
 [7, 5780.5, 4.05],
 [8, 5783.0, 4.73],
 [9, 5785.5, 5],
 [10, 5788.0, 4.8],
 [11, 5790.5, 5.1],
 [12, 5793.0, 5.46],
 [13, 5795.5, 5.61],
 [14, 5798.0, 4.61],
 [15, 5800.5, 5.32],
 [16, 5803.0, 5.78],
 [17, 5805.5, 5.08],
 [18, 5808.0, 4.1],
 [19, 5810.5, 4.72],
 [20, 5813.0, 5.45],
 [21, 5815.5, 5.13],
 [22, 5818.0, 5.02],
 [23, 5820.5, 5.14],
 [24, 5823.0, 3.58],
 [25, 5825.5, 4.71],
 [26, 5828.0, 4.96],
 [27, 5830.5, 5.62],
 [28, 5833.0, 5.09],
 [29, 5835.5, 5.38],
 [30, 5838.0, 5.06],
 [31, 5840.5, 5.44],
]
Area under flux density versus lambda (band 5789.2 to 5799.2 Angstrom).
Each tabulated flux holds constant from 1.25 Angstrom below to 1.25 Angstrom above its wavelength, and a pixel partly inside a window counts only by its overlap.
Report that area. 52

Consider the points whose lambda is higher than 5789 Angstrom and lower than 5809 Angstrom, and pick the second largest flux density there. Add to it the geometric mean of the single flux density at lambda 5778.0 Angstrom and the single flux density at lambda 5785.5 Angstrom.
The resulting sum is 10.6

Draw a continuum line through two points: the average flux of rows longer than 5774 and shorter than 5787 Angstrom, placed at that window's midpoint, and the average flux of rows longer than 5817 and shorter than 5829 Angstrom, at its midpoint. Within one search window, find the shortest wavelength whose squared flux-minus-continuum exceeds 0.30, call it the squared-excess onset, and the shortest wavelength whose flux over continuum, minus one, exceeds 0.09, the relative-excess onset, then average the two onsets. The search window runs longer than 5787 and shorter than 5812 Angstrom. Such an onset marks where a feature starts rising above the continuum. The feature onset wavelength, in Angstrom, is 5793.0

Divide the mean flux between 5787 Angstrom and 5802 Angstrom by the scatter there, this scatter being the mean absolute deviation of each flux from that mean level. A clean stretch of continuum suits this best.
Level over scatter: 16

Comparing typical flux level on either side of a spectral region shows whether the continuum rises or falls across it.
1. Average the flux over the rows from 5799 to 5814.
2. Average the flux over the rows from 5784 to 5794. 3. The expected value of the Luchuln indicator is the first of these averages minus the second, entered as -0.01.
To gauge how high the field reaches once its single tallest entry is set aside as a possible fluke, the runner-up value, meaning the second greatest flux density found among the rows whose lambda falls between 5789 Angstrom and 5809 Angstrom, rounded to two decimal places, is 5.61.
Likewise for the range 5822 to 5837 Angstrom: 5.38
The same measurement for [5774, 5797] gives 5.46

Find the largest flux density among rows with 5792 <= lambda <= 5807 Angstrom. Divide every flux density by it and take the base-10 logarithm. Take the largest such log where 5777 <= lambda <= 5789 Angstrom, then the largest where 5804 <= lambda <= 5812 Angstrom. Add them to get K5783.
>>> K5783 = -0.119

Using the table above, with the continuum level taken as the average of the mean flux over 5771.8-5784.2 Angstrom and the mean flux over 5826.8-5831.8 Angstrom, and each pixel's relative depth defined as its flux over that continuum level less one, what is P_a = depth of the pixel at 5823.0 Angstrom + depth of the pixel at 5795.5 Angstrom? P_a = -0.17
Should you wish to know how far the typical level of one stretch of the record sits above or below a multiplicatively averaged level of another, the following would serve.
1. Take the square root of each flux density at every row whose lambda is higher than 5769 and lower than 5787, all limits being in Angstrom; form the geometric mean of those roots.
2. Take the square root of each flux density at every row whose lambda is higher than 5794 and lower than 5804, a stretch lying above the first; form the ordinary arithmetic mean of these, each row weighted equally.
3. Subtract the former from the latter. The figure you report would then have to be 0.10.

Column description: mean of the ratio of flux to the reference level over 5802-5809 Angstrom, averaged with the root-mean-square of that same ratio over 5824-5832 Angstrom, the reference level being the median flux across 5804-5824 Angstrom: 1.00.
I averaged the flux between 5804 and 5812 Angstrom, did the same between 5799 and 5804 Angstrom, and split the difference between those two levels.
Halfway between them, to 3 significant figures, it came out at 5.09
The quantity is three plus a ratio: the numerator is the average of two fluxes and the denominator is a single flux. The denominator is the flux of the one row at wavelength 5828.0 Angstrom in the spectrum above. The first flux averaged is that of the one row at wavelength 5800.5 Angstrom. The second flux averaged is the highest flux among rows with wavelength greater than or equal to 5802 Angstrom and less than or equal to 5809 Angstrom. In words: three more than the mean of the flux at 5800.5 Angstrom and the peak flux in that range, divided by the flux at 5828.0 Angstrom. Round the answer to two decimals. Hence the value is 4.12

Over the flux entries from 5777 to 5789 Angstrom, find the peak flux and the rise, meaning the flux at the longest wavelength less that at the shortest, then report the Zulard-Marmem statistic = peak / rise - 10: -52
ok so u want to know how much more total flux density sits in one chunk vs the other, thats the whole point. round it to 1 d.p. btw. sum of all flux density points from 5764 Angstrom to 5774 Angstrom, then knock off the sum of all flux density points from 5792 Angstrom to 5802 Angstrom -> -0.9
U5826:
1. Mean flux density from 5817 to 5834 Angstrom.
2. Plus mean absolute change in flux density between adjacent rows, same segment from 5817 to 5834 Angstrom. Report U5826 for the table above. 5.58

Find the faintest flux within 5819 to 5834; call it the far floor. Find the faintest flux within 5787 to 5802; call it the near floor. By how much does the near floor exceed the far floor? 1.0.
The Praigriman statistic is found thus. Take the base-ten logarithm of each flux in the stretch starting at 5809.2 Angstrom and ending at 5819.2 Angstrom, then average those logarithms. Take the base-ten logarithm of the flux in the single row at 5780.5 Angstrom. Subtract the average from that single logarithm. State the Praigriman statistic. -0.10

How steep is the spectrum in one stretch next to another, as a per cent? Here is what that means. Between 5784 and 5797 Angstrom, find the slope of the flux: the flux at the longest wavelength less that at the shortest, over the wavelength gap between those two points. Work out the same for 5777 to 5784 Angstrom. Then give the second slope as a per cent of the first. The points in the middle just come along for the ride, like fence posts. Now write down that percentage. -62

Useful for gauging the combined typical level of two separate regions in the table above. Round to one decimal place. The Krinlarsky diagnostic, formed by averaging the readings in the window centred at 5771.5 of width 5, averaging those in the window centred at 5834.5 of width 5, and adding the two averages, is 10.4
